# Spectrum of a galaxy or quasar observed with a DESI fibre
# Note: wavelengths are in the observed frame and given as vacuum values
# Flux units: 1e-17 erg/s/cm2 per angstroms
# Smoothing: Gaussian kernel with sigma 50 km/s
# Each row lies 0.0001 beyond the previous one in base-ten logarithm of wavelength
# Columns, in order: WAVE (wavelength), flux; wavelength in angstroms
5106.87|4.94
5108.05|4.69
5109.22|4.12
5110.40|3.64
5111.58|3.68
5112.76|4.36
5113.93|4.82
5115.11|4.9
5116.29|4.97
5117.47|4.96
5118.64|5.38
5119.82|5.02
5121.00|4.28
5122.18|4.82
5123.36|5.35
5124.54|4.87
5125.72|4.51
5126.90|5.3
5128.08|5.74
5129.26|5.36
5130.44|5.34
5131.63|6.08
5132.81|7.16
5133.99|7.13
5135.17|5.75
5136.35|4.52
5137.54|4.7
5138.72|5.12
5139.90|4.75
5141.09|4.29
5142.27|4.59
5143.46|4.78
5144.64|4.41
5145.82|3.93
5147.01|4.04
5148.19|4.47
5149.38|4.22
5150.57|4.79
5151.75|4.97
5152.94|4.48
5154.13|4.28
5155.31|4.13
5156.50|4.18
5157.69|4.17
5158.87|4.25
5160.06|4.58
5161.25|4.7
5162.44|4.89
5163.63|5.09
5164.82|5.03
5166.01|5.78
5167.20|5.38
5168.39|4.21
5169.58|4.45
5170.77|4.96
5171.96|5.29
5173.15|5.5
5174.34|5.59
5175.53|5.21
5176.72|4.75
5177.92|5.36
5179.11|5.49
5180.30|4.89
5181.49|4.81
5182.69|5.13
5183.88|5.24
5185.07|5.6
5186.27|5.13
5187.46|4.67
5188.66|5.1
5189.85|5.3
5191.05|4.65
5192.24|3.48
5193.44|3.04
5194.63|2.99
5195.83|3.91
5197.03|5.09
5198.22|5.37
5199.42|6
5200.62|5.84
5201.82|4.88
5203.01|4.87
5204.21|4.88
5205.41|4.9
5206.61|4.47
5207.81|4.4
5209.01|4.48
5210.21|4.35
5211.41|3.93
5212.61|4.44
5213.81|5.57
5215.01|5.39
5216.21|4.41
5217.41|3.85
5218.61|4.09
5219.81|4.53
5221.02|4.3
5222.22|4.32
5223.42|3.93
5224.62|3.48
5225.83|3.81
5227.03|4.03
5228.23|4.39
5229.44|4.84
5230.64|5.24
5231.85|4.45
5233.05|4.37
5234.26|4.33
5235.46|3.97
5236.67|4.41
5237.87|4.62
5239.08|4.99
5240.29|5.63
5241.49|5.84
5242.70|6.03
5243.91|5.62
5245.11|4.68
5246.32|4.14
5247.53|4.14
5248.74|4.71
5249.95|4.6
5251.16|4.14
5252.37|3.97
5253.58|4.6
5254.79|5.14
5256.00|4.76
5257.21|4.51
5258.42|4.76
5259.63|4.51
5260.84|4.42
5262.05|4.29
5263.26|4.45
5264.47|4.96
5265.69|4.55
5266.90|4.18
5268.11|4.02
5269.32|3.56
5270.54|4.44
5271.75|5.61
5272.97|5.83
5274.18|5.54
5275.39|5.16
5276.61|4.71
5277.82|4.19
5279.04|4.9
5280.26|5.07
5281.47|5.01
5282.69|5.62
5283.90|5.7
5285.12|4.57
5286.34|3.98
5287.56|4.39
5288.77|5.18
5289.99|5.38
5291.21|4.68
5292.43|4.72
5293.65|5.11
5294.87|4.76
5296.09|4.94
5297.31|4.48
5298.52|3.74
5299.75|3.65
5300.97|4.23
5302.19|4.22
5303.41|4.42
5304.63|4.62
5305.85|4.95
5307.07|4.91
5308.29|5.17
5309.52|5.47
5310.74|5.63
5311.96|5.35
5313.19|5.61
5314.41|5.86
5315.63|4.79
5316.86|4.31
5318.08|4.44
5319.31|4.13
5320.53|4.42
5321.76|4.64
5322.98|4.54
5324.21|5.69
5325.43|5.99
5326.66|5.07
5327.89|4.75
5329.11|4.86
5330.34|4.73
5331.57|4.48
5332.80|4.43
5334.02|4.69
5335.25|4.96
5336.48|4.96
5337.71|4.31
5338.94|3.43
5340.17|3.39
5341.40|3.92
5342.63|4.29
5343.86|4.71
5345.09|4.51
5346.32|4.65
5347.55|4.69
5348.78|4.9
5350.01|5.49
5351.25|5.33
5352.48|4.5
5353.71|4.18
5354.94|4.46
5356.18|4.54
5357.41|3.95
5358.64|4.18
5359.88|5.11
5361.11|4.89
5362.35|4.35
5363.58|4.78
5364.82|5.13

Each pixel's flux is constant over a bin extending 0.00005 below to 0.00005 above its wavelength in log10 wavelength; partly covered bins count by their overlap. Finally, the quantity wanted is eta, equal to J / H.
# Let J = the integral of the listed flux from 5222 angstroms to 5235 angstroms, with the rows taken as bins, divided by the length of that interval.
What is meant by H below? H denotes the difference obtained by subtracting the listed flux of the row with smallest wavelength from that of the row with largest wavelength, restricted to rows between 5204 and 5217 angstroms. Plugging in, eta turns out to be -9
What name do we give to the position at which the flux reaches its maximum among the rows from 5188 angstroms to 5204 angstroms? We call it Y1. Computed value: 5199.42 angstroms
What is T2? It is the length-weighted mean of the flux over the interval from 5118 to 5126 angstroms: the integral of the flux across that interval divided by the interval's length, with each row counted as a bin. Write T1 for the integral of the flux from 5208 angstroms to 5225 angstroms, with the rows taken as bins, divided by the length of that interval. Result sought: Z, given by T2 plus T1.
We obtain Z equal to 9.3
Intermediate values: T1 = 4.38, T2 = 4.91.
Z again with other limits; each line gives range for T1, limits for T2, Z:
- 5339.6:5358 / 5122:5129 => 9.6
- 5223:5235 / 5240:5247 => 9.6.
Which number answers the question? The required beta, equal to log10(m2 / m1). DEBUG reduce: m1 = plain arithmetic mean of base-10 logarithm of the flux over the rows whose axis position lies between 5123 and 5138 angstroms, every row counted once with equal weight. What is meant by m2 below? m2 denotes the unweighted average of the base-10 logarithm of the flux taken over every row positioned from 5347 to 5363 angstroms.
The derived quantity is -0.044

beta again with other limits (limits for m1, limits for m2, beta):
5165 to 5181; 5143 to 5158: -0.045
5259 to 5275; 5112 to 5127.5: 0.016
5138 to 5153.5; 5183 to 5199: -0.002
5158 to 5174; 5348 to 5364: -0.015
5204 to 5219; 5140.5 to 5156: -0.008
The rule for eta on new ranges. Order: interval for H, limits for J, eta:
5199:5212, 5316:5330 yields -2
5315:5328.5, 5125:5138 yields -140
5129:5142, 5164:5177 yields -5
